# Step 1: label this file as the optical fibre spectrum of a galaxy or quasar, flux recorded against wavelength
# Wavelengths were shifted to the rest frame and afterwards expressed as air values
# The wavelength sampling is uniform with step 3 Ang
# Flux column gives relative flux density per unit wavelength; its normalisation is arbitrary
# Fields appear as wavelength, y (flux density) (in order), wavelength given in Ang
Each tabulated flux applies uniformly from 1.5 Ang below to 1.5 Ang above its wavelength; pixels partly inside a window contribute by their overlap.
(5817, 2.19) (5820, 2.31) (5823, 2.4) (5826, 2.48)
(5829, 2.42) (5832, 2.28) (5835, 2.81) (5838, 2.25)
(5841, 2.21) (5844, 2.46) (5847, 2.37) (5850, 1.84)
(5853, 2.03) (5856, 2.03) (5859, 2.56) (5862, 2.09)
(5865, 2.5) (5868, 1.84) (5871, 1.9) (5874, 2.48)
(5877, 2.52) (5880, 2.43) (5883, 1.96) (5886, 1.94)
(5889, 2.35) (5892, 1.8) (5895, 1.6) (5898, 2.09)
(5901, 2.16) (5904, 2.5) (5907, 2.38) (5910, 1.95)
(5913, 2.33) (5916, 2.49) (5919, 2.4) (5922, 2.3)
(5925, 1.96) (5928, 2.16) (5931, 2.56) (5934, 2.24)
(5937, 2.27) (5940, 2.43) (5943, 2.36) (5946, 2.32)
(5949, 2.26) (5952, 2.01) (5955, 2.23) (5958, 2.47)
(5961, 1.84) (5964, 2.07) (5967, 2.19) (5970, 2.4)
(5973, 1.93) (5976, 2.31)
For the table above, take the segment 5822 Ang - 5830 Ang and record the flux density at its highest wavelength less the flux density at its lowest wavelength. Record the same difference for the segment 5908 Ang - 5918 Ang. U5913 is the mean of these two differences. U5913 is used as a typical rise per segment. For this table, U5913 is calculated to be 0.28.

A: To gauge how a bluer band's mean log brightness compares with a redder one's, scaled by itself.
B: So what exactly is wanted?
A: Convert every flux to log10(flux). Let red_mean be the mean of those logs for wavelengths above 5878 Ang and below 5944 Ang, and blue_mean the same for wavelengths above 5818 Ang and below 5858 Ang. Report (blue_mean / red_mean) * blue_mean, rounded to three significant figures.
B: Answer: 0.378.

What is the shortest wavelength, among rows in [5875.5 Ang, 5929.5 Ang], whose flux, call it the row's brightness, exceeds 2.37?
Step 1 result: 5877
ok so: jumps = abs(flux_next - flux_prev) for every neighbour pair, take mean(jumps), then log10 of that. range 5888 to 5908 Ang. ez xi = -0.530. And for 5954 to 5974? -0.499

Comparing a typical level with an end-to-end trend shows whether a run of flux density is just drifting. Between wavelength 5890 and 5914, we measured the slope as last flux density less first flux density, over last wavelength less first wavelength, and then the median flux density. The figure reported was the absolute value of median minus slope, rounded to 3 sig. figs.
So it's 2.10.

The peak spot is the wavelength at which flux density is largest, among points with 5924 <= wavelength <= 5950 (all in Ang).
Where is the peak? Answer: 5931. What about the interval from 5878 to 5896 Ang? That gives 5880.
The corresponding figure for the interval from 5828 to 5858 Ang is 5835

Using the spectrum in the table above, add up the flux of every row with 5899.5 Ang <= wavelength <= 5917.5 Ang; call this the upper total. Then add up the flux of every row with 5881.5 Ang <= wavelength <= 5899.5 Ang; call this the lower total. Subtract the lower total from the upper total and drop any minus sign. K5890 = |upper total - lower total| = 2.1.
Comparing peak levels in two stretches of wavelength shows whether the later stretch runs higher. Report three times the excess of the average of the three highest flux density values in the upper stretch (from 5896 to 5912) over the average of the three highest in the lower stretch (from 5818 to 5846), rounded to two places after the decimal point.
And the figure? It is -0.71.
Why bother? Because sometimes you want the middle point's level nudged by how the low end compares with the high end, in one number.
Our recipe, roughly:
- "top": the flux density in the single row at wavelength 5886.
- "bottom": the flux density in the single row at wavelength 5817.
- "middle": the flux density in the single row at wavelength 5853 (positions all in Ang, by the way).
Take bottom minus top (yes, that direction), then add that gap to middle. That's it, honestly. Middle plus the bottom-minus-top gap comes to 2.3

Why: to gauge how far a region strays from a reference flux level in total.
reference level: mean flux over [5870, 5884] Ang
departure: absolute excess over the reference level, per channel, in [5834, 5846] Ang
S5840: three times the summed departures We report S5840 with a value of 2.4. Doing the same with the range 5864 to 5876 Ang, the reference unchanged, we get 3.7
